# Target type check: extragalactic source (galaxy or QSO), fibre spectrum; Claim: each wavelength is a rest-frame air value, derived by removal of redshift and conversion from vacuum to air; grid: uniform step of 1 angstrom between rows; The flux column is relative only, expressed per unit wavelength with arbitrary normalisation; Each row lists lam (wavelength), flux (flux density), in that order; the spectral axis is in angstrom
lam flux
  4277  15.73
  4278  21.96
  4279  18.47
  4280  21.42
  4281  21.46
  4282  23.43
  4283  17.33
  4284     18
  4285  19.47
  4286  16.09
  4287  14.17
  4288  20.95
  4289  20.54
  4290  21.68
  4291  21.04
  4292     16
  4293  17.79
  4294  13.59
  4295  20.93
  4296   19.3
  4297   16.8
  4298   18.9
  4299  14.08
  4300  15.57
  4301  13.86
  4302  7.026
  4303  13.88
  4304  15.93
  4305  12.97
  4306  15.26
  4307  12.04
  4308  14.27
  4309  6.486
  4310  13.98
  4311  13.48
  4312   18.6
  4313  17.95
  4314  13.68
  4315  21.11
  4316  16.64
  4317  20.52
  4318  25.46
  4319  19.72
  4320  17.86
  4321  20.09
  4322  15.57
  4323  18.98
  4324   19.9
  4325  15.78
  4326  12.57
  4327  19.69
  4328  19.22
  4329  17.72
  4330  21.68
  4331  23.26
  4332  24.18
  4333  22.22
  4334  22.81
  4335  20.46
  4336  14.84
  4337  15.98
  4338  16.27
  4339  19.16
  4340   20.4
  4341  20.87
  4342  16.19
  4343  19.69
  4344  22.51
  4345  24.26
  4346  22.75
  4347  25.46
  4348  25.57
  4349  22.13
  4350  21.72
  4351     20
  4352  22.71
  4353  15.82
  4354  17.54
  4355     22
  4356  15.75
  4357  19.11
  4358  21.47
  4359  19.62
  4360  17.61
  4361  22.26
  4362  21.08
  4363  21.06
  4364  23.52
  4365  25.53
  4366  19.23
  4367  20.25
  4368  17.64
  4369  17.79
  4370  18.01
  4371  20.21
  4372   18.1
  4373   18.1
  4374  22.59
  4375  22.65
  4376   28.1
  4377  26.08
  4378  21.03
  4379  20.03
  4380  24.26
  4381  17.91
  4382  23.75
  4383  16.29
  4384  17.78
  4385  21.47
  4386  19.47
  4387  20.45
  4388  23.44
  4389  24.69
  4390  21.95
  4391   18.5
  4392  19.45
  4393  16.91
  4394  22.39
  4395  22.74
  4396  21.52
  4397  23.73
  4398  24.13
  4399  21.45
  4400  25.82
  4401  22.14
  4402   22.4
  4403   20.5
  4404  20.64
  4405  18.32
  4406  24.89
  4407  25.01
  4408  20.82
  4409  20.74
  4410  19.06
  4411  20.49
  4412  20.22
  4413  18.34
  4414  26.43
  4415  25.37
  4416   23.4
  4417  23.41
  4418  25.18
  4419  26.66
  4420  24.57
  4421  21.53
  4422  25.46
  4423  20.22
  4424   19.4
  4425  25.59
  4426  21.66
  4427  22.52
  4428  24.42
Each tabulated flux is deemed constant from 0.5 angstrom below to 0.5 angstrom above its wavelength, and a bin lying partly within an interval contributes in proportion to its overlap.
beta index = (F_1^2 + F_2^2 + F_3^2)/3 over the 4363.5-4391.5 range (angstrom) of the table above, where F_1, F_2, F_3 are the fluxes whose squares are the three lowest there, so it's 298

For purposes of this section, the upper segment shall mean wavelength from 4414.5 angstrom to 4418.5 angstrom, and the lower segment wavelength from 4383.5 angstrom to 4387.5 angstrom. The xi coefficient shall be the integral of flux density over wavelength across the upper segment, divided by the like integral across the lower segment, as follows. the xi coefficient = 1.2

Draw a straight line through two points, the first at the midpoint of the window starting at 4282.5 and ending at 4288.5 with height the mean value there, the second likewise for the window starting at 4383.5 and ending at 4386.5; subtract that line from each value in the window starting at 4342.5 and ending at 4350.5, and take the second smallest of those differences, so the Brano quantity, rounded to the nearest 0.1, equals 2.8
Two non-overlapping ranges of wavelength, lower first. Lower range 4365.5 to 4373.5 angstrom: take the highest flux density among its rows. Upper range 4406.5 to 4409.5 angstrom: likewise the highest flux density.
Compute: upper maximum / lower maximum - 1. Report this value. 0.24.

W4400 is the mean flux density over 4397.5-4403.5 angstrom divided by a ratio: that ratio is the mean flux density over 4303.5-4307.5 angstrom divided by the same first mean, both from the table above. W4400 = 37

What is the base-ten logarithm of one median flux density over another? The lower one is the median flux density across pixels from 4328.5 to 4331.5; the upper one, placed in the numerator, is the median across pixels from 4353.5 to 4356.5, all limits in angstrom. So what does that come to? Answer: -0.092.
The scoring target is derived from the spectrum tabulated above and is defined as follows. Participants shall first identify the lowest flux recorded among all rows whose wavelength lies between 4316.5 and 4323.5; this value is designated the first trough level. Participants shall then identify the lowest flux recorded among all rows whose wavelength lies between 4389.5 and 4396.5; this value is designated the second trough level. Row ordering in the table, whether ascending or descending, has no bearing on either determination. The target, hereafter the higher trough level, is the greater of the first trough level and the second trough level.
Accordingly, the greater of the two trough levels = 16.9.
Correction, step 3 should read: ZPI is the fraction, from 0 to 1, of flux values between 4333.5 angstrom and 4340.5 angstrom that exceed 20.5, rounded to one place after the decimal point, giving 0.1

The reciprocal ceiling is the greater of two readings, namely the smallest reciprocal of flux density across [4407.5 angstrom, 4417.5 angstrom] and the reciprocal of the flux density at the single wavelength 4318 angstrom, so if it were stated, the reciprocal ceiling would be 0.039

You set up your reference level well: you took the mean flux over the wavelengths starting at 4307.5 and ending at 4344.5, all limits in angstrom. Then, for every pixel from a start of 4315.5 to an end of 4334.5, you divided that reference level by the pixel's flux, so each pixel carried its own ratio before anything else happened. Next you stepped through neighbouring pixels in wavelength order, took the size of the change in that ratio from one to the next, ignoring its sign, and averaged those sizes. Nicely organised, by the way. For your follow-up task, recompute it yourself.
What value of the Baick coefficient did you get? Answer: 0.16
